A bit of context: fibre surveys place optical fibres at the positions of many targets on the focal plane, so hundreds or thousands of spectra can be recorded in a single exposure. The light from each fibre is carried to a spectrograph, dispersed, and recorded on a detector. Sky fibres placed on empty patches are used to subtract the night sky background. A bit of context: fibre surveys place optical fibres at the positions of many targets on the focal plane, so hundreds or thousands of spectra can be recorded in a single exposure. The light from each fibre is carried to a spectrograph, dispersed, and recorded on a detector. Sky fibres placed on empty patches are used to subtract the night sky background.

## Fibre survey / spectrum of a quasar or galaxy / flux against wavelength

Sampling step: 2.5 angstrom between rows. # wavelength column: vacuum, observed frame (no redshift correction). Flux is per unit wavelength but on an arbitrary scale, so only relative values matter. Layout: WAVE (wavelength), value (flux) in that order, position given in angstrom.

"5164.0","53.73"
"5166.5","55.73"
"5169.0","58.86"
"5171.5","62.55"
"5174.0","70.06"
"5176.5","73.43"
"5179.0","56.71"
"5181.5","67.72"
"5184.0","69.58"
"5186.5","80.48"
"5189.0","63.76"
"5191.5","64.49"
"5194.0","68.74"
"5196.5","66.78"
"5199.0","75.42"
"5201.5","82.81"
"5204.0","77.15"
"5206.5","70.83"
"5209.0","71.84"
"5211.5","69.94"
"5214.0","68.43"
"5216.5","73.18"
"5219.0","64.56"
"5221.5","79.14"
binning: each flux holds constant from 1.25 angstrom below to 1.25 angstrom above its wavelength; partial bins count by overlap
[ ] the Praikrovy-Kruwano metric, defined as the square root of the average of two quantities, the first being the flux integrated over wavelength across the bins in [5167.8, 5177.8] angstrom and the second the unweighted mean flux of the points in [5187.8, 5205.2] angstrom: 19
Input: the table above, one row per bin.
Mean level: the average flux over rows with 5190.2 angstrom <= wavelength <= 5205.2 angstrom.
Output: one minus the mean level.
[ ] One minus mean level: -72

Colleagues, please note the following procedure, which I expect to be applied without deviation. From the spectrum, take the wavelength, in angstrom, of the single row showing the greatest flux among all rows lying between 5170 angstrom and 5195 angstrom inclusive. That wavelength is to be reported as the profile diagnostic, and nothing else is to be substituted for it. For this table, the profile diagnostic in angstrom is 5186.5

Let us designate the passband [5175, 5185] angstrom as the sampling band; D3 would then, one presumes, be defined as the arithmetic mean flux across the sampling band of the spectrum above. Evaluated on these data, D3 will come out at 66.9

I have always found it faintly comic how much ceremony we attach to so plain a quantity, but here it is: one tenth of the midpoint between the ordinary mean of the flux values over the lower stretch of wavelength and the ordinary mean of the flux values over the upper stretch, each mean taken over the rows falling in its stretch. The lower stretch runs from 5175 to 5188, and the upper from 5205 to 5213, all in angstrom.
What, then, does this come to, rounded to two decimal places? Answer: 7.02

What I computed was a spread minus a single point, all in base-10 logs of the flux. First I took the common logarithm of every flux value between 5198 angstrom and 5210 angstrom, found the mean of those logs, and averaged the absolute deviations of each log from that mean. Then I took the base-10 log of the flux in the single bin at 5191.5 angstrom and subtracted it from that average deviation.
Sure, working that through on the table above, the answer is -1.79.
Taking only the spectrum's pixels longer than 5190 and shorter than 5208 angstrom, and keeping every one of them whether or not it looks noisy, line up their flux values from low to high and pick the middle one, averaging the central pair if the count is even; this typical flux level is 70.8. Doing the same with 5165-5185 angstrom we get 65.1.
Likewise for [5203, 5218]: 71.3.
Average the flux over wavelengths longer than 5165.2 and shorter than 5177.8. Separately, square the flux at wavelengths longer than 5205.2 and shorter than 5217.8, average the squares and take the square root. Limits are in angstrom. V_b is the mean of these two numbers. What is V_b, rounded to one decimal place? 67.5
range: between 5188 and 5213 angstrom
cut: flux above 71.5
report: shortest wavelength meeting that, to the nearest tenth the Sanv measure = 5199.0 angstrom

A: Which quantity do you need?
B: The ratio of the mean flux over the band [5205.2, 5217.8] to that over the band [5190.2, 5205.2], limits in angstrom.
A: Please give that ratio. 0.98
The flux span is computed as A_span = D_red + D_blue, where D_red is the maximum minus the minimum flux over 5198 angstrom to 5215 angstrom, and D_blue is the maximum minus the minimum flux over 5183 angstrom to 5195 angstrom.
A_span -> 31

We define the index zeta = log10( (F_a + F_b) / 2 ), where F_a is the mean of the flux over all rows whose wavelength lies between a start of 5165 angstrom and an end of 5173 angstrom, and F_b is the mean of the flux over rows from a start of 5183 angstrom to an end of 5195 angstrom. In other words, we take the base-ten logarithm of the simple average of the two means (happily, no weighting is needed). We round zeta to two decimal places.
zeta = 1.81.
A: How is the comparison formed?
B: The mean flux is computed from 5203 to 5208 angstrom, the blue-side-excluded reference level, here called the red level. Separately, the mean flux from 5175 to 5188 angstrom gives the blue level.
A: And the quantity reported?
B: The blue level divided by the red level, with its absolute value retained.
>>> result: 0.94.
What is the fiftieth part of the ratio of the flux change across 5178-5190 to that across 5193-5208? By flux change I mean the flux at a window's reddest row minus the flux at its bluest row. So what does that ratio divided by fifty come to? 0.067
